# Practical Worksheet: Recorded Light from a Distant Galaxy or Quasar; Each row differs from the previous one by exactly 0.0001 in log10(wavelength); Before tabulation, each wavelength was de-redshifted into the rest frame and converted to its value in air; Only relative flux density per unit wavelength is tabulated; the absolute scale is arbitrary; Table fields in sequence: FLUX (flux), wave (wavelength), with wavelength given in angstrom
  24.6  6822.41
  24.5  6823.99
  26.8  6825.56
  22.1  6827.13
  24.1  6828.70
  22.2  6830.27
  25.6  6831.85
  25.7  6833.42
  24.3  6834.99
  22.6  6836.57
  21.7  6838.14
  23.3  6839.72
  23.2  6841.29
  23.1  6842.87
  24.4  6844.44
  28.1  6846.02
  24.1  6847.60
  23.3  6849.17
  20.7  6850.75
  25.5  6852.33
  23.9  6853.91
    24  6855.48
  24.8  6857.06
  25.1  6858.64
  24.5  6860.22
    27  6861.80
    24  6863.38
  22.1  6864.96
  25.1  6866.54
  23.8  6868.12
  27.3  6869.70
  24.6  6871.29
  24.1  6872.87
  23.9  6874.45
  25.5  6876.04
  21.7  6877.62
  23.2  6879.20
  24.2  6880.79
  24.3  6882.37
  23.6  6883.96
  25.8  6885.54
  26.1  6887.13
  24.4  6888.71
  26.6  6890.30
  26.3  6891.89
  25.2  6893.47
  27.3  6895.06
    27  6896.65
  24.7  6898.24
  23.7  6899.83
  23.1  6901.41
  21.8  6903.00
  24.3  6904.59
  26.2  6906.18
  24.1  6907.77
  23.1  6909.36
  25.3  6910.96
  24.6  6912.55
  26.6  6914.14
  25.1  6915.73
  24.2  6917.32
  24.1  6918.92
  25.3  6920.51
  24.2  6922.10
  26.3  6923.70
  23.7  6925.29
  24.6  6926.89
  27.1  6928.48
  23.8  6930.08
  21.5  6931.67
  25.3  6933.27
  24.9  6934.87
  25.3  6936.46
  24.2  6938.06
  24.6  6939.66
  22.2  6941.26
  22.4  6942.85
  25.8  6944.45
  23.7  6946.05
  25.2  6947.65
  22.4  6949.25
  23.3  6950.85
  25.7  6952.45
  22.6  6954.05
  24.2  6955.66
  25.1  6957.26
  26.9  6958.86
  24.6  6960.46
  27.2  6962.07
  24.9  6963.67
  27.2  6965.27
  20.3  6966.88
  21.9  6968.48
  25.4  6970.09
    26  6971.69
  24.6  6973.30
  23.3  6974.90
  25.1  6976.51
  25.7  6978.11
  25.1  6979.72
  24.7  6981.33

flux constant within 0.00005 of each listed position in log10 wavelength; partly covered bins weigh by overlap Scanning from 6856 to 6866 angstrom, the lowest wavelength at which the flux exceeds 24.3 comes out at 6857.06 angstrom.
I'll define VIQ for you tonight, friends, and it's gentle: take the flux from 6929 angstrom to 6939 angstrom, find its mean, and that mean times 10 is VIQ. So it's 242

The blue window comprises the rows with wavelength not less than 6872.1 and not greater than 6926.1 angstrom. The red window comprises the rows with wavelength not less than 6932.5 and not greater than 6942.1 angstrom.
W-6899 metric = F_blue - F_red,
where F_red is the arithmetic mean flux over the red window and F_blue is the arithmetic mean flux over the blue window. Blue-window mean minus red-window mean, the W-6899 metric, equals 0.28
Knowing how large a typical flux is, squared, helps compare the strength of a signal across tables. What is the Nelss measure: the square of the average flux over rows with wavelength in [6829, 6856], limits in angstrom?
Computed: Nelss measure 570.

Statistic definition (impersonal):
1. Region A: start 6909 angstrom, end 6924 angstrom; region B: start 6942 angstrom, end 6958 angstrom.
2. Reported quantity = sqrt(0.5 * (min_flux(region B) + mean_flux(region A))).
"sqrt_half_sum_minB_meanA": 4.862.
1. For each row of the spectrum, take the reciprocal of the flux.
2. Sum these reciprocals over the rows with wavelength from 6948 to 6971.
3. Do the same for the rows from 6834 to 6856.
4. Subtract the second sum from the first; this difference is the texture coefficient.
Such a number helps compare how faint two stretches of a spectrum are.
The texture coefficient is -0.015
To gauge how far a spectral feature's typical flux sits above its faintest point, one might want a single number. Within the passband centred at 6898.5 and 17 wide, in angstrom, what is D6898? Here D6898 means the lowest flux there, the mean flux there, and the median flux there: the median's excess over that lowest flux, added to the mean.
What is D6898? 28.5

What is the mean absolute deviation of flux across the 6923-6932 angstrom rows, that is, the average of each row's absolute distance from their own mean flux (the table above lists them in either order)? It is 1.5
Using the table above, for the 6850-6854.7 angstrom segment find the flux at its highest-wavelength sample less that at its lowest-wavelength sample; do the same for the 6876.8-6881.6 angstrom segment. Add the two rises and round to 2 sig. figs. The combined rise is 5.7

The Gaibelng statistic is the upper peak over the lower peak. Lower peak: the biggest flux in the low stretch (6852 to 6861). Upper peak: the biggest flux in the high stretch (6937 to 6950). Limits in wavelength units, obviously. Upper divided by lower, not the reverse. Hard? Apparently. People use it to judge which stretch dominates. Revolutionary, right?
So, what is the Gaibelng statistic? 1.01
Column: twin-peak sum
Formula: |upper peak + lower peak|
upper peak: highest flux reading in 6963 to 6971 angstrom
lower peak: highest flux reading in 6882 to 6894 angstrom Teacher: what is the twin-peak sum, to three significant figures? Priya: 53.8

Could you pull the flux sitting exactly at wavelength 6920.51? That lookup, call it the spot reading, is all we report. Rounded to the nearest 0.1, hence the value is 25.3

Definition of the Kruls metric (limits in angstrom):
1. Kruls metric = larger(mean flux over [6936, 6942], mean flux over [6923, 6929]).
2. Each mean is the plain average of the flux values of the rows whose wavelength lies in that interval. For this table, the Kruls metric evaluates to 25.4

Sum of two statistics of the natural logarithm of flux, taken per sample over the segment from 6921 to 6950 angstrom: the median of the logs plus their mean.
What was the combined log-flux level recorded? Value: 6.38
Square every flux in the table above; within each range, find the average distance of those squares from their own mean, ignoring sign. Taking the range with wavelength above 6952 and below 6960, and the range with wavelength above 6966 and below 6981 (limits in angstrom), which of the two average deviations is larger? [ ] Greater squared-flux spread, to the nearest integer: 72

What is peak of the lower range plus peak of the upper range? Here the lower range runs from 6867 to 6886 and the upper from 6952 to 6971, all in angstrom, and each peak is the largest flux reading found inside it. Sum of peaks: 54.50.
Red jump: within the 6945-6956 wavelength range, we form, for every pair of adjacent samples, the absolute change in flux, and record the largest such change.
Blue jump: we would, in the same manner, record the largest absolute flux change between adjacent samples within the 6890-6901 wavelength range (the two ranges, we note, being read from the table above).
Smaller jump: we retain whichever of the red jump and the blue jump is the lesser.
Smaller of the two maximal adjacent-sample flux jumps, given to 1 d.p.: 2.3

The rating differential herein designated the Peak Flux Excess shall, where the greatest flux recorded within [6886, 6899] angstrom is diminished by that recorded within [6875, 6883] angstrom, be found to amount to 1.8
